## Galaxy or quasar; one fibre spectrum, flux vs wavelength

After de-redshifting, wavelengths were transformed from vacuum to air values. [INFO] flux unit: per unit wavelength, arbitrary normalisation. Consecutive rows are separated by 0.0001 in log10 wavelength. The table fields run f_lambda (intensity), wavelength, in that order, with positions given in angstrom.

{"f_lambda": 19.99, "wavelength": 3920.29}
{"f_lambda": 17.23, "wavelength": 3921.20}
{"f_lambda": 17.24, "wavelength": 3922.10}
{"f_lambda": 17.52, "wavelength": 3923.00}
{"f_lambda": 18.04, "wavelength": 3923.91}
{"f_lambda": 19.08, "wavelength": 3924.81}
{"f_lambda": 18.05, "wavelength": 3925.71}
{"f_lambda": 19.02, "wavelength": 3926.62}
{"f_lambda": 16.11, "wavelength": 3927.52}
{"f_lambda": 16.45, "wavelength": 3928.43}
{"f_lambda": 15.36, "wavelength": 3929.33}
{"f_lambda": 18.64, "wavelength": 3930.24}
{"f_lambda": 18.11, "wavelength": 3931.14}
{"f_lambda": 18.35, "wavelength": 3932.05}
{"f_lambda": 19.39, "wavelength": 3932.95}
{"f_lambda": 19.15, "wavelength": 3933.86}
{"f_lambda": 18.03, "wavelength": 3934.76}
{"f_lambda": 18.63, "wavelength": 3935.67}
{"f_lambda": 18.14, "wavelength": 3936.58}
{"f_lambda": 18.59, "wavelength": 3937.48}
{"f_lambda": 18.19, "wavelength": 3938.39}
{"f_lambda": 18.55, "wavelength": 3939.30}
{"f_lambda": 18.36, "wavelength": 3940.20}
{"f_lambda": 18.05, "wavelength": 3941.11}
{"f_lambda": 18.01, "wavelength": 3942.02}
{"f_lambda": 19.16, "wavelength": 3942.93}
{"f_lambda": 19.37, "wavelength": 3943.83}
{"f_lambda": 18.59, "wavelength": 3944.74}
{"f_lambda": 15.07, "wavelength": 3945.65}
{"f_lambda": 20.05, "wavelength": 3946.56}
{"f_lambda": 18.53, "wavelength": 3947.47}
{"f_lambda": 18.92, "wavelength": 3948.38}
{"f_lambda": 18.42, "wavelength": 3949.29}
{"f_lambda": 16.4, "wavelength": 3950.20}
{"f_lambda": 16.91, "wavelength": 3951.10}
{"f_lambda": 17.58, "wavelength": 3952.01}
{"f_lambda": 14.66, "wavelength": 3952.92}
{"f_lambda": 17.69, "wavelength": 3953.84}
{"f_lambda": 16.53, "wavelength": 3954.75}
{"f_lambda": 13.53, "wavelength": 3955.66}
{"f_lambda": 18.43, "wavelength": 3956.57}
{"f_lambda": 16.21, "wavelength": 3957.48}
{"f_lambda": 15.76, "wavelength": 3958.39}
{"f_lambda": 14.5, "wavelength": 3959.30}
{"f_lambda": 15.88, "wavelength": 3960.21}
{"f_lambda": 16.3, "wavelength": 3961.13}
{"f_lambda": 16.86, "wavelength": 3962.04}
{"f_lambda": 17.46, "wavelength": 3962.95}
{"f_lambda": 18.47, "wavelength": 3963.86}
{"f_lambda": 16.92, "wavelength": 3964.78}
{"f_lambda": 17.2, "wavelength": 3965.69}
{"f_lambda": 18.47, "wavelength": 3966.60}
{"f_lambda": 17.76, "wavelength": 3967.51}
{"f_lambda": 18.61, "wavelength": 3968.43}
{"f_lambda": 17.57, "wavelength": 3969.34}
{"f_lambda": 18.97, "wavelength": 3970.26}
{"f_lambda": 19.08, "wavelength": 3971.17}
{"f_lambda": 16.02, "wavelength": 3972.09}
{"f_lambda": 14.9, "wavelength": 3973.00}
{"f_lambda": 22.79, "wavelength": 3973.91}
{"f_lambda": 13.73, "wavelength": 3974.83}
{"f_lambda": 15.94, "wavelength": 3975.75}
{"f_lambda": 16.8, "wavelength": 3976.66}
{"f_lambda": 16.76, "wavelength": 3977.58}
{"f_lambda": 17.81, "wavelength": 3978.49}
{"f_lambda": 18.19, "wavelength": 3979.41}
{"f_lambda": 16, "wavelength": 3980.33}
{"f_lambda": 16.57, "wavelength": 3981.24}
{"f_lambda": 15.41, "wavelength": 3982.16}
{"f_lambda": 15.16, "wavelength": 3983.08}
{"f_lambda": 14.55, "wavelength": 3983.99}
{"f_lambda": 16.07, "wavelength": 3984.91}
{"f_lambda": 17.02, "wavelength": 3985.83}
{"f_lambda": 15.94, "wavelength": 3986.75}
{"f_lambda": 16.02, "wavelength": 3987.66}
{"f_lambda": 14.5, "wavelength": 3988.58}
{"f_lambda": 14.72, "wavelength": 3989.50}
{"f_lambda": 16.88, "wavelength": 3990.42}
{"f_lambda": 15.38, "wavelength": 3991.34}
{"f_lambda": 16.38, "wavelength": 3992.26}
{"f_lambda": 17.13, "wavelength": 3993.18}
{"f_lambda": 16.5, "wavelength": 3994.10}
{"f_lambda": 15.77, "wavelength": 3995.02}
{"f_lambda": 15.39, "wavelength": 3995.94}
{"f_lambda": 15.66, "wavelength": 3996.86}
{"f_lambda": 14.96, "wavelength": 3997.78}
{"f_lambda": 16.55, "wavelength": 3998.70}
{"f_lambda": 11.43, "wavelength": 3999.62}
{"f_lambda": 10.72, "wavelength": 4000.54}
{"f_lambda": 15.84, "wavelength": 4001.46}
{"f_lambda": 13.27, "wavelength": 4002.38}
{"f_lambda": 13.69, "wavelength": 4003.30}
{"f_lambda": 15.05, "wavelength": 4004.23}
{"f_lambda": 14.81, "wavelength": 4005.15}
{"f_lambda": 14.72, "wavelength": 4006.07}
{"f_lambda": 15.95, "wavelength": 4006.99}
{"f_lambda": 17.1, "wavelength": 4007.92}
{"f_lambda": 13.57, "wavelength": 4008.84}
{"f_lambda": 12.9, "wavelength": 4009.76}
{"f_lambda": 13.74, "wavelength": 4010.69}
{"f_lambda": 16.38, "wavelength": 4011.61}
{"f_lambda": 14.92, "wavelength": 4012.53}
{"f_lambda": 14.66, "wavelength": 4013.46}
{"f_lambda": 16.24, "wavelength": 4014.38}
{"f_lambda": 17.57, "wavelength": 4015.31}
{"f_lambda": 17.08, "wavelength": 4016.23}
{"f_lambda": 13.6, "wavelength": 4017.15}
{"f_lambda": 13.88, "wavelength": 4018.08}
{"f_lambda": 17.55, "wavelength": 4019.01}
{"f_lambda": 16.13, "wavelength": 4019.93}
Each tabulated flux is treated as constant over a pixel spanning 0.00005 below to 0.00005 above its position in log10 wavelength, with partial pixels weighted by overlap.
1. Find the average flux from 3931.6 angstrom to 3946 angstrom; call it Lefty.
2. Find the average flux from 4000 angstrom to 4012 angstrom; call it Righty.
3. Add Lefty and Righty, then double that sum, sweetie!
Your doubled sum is 65.6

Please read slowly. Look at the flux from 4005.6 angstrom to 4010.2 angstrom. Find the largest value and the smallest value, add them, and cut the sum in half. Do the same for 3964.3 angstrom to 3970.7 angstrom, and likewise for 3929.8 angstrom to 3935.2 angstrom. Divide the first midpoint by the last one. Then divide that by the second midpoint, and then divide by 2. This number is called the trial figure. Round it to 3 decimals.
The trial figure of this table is 0.022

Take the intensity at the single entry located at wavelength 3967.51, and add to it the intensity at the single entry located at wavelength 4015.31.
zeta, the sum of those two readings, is 35.3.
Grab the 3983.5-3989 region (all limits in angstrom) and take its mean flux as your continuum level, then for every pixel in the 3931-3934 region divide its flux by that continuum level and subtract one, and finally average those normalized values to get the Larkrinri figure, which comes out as 0.20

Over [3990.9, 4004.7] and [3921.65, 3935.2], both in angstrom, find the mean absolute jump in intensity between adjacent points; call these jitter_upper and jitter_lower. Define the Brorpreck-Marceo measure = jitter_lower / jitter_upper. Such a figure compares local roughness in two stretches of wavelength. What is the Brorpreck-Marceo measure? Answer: 0.69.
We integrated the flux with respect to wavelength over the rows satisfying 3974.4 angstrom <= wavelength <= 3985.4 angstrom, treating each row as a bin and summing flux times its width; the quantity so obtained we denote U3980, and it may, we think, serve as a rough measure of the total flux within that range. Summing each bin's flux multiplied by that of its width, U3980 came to 177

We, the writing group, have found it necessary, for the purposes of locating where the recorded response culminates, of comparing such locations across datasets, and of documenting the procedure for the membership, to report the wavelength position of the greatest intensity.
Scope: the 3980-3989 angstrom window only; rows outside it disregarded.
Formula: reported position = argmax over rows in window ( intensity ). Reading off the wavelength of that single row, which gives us 3985.83 angstrom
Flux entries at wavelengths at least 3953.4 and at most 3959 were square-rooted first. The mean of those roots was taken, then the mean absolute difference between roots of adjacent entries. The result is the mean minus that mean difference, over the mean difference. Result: 13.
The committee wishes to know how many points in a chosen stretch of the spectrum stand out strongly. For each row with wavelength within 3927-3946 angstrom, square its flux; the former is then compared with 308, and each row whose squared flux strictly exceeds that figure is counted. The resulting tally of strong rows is 17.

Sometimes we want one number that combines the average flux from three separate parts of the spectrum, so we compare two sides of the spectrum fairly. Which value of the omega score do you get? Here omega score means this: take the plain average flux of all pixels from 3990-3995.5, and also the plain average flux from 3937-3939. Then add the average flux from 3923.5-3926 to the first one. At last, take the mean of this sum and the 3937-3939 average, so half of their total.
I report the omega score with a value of 26.6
